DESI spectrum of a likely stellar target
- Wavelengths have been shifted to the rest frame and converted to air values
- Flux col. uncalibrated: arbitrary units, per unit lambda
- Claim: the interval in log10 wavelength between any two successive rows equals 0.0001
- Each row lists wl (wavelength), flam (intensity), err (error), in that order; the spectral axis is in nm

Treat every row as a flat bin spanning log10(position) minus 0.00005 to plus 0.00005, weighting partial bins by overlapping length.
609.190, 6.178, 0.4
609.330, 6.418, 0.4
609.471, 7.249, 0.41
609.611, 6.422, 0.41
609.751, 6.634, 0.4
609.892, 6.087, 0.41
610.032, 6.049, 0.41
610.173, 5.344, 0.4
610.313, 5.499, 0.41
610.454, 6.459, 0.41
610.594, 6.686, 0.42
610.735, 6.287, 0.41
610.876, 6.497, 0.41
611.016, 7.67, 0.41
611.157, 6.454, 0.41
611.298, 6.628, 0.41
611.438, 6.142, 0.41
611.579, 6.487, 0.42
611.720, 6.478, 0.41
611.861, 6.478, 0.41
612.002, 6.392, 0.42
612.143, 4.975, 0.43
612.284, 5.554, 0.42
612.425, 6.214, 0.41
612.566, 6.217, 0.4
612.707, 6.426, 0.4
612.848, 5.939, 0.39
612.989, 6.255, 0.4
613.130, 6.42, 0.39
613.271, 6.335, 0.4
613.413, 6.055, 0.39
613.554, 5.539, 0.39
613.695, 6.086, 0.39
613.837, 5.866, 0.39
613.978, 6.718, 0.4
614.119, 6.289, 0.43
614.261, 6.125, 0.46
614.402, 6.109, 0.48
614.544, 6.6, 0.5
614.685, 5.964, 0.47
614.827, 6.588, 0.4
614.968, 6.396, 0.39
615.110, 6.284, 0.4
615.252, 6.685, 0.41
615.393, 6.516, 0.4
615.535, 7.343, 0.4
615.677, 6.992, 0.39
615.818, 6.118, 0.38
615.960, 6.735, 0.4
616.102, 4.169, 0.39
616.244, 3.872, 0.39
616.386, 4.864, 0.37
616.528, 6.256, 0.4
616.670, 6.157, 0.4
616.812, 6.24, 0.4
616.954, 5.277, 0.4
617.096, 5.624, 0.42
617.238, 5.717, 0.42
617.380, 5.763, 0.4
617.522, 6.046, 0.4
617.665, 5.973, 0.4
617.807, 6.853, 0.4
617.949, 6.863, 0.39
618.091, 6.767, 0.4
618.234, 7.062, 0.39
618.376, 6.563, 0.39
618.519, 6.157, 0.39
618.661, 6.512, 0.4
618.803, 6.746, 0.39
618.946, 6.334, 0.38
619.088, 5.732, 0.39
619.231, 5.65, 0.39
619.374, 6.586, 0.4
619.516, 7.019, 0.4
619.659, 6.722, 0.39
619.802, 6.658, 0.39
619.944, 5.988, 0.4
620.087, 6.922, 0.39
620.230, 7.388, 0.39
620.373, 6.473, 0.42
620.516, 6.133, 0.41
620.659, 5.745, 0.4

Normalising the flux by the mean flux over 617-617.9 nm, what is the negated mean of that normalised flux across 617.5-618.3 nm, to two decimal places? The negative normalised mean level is -1.10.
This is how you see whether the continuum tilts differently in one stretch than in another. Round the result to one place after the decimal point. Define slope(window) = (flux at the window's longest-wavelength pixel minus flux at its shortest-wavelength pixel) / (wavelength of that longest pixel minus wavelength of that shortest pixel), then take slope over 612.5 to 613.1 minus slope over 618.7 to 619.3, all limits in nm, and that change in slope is 2.7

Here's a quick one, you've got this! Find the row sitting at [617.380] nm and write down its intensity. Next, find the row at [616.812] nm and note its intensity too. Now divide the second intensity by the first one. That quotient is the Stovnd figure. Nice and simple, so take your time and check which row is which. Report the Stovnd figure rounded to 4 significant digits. 1.083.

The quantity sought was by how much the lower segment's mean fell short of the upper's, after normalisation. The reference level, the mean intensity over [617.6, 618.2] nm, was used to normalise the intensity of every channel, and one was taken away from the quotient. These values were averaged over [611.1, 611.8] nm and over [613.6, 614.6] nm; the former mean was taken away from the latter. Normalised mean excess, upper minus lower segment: -0.03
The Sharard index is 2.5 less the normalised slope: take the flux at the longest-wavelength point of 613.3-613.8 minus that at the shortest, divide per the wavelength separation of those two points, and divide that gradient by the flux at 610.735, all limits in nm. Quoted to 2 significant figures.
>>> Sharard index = 2.5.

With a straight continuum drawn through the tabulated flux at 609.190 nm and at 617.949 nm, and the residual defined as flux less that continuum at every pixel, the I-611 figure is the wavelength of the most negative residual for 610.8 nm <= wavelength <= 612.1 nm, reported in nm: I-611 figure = 611.438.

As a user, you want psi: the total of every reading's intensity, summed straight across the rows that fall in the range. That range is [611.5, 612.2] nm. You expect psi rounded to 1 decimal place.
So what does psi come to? 30.8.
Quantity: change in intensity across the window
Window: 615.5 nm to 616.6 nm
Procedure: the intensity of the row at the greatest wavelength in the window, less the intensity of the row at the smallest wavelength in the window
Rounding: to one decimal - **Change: -1.1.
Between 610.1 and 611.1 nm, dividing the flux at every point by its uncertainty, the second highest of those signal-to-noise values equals 15.9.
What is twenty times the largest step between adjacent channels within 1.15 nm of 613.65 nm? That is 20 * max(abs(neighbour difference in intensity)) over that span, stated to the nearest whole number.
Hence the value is 17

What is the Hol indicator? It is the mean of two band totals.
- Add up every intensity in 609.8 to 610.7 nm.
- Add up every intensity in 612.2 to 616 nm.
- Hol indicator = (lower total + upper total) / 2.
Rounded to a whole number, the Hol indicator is 103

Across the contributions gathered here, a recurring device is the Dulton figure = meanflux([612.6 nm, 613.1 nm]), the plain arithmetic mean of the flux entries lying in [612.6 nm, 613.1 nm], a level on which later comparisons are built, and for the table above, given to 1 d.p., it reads 6.2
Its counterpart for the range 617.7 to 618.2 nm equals 6.8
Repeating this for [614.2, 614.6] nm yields 6.3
